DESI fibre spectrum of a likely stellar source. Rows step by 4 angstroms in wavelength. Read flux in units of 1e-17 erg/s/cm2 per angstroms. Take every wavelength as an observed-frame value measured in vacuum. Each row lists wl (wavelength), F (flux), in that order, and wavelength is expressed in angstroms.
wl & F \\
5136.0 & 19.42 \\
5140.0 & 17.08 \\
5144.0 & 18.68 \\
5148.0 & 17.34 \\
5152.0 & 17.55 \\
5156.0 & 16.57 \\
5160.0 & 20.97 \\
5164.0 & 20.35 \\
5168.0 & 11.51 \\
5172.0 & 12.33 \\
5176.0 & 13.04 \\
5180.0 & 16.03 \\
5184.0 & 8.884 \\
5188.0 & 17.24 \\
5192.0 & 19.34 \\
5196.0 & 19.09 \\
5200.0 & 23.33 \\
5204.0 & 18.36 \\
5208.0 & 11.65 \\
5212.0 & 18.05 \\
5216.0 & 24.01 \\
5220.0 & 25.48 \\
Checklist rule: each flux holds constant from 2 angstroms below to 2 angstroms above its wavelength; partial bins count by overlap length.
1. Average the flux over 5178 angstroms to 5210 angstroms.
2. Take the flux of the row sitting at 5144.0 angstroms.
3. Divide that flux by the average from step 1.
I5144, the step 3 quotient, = 1.1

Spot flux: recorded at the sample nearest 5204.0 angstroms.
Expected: 18.36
